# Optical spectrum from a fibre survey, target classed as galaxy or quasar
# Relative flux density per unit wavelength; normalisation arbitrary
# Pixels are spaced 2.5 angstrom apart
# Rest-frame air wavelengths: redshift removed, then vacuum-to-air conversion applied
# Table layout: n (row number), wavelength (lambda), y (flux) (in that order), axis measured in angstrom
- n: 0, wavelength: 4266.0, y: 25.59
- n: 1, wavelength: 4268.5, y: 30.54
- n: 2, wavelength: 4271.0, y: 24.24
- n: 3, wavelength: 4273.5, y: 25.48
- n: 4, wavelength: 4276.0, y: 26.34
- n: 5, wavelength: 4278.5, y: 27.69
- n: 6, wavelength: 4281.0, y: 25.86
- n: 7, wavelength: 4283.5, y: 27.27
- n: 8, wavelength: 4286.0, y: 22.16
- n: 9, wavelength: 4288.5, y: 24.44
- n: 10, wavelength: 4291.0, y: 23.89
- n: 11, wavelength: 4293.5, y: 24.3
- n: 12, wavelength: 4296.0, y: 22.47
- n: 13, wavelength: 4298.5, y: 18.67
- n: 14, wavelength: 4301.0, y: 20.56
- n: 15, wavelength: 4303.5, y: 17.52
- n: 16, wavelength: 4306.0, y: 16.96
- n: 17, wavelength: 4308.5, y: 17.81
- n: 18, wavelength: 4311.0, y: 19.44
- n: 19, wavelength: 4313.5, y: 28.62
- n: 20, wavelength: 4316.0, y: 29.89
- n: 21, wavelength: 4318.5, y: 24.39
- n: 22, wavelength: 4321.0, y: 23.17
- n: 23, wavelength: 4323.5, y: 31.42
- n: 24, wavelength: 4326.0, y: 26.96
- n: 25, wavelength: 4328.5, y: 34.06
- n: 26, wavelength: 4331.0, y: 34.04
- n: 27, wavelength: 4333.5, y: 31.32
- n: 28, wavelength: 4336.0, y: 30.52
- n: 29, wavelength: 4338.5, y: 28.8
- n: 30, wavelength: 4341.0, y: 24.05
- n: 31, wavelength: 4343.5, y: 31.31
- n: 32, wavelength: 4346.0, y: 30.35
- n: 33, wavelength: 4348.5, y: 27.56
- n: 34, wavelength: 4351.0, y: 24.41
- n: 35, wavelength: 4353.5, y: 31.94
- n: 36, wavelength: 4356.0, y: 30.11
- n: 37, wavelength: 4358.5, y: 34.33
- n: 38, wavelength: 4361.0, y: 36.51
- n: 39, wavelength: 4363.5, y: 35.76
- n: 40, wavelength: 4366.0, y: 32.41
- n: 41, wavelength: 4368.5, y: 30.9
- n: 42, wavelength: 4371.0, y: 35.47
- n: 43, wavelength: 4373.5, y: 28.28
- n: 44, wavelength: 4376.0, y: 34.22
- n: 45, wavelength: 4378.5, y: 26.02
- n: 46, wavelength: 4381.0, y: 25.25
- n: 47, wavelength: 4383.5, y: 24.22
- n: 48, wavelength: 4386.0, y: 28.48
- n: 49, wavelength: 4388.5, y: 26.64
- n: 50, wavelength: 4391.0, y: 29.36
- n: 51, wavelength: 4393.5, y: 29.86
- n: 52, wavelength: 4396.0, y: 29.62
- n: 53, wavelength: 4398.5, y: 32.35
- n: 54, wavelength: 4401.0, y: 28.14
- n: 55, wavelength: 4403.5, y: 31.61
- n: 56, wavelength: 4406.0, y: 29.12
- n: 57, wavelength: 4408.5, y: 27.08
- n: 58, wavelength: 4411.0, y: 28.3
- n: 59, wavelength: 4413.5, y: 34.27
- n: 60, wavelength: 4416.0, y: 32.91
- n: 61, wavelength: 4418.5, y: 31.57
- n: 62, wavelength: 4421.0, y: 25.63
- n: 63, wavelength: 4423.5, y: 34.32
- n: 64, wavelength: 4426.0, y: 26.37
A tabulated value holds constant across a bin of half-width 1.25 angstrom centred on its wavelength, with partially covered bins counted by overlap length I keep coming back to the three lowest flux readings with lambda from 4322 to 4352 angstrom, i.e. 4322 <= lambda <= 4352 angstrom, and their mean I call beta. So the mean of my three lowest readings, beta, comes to 25.1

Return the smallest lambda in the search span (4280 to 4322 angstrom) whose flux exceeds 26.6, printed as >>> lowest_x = 4283.5 angstrom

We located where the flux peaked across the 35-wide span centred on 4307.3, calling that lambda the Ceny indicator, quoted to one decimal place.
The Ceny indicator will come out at 4323.5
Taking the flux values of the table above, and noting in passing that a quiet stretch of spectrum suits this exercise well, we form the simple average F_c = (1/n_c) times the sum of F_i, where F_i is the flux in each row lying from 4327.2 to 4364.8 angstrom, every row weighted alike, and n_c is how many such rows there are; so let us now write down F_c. 31.0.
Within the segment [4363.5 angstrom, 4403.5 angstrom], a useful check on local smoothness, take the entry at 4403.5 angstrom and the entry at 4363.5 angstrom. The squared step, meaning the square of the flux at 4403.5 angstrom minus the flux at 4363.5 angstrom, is 17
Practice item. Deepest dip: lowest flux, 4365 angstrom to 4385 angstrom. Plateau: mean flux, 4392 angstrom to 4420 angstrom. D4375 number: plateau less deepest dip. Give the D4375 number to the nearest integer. 6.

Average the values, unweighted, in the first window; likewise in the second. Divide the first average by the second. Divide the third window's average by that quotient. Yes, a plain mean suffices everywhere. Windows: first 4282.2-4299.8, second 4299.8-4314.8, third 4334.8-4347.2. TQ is 25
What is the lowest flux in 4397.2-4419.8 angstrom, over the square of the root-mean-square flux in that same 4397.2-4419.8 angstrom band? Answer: 0.0288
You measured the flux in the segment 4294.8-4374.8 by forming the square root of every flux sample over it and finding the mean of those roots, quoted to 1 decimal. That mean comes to 5.2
